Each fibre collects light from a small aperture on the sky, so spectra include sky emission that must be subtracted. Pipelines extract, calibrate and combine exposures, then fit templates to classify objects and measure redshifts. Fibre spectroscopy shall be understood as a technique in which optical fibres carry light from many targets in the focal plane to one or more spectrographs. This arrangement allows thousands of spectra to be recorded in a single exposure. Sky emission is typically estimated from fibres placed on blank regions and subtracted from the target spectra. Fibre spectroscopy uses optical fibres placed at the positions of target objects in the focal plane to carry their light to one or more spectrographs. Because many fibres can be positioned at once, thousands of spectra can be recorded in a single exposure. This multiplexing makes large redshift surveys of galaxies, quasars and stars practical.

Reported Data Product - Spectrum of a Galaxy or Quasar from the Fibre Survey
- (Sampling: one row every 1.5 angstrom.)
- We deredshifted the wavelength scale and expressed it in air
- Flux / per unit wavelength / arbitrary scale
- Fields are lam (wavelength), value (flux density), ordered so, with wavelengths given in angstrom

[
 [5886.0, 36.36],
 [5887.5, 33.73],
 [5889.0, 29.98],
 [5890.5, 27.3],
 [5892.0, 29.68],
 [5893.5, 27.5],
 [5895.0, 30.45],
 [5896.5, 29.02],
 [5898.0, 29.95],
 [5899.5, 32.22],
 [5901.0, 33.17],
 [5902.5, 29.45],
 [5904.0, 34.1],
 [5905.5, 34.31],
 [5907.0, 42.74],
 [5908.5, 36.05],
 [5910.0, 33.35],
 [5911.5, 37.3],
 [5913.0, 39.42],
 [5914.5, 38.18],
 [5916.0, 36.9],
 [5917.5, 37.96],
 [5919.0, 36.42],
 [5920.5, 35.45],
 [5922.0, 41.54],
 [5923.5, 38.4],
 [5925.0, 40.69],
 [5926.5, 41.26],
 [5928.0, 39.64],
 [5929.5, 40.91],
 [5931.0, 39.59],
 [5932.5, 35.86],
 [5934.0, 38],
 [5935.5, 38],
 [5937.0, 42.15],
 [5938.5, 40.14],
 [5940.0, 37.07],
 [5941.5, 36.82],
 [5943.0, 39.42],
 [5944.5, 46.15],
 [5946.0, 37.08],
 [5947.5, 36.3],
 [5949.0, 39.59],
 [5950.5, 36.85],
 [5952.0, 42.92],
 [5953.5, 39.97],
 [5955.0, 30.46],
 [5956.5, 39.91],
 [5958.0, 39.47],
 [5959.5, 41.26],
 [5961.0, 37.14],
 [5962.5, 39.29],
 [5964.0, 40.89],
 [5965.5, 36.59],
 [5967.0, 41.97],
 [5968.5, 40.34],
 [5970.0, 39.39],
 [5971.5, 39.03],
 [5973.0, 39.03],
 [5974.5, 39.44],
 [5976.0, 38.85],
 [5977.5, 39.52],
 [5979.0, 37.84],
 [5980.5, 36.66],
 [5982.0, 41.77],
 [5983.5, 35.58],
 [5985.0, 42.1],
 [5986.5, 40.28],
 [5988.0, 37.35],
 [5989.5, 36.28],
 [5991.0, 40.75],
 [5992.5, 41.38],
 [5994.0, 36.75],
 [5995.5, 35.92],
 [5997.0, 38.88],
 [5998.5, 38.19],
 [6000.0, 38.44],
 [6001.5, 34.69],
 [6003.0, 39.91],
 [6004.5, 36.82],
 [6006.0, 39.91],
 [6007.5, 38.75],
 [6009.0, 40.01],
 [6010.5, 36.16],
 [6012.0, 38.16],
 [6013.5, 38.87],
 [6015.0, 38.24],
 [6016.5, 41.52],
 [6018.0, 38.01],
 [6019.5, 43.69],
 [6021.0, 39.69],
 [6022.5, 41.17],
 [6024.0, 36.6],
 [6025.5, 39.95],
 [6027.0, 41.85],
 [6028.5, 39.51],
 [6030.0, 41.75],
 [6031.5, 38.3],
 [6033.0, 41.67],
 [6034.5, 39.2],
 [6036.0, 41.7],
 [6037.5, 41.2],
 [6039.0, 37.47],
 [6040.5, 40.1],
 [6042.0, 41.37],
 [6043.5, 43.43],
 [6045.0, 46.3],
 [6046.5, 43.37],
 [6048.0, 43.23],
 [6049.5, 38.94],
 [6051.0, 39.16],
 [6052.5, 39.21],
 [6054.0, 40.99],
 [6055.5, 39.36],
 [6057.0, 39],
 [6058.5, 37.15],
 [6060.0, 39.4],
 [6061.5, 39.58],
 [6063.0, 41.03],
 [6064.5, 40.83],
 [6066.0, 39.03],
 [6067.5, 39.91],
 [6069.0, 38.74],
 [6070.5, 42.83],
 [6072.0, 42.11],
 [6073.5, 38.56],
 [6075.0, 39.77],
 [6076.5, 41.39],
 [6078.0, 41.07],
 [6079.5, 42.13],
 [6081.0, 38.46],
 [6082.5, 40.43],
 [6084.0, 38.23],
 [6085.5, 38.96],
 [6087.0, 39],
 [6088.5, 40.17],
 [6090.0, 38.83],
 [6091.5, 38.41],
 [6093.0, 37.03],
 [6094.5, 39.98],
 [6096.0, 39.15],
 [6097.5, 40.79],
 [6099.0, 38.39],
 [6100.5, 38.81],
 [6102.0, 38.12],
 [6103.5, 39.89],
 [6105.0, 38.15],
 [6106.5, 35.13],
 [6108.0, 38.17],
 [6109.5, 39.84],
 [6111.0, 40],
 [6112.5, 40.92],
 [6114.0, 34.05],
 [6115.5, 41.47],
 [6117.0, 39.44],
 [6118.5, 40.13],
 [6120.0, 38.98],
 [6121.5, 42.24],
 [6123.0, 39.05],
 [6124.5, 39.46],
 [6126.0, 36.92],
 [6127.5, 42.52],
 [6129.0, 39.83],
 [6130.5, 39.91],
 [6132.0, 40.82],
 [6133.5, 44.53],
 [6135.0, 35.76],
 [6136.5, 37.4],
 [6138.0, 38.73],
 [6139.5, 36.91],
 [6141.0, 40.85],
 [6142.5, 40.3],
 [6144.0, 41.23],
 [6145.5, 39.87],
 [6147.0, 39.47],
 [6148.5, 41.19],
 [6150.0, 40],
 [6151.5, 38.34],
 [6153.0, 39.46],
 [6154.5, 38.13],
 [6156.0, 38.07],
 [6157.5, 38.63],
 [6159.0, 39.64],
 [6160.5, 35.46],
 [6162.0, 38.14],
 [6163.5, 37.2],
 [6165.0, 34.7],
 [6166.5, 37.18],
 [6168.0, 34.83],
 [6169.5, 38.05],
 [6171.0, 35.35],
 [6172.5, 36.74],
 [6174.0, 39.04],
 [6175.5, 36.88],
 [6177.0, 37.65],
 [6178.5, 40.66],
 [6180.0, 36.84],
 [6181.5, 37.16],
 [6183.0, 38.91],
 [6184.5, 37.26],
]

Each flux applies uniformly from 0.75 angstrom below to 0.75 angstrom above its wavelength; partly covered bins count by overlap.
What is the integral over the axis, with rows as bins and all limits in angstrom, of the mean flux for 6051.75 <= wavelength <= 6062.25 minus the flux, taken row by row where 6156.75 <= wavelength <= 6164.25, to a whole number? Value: 11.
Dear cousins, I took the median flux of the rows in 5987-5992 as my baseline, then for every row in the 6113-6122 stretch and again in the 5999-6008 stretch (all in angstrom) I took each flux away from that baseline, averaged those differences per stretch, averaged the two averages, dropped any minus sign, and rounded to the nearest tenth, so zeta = 1.4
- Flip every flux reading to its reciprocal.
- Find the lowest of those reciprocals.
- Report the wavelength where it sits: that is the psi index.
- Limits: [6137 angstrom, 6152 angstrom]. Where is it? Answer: 6144.0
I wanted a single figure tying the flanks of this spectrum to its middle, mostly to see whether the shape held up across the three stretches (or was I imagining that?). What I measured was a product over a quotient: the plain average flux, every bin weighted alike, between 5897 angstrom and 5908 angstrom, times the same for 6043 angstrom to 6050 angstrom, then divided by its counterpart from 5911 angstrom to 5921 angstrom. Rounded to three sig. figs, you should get 38.8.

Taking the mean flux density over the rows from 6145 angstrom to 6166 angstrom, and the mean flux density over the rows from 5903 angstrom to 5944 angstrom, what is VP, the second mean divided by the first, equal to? 0.99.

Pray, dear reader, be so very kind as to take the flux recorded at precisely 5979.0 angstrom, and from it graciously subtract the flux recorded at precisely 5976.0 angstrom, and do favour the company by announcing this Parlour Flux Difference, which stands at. -1.0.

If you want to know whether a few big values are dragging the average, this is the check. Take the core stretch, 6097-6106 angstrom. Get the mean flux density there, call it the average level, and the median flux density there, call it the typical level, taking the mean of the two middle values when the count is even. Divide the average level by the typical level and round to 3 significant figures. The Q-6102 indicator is 1.01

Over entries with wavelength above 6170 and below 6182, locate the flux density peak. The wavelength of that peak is 6178.5 angstrom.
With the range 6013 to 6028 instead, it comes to 6019.5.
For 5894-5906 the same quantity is 5905.5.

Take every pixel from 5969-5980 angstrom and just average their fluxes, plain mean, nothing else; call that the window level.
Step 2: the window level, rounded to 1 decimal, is 39.0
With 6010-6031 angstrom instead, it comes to 39.7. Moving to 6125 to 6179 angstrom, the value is 38.6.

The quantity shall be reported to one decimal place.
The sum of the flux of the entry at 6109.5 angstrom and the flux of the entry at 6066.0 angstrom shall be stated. 78.9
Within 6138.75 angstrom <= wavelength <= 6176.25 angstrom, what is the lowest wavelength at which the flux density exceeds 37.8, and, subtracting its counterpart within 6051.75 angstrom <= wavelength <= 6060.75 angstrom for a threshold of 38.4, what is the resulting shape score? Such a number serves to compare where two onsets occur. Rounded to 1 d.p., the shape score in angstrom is 88.5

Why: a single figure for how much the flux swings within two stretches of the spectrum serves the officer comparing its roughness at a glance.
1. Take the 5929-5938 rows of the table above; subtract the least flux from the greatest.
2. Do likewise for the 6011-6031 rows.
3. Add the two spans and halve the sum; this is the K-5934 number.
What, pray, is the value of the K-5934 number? 6.7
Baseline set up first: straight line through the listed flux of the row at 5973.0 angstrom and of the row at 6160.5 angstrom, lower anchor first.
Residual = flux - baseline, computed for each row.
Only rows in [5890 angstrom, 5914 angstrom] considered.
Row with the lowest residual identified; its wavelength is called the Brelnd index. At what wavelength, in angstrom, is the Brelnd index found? 5890.5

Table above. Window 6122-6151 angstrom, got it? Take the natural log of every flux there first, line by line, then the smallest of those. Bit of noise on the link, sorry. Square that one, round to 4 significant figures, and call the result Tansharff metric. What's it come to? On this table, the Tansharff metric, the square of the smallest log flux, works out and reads 12.79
